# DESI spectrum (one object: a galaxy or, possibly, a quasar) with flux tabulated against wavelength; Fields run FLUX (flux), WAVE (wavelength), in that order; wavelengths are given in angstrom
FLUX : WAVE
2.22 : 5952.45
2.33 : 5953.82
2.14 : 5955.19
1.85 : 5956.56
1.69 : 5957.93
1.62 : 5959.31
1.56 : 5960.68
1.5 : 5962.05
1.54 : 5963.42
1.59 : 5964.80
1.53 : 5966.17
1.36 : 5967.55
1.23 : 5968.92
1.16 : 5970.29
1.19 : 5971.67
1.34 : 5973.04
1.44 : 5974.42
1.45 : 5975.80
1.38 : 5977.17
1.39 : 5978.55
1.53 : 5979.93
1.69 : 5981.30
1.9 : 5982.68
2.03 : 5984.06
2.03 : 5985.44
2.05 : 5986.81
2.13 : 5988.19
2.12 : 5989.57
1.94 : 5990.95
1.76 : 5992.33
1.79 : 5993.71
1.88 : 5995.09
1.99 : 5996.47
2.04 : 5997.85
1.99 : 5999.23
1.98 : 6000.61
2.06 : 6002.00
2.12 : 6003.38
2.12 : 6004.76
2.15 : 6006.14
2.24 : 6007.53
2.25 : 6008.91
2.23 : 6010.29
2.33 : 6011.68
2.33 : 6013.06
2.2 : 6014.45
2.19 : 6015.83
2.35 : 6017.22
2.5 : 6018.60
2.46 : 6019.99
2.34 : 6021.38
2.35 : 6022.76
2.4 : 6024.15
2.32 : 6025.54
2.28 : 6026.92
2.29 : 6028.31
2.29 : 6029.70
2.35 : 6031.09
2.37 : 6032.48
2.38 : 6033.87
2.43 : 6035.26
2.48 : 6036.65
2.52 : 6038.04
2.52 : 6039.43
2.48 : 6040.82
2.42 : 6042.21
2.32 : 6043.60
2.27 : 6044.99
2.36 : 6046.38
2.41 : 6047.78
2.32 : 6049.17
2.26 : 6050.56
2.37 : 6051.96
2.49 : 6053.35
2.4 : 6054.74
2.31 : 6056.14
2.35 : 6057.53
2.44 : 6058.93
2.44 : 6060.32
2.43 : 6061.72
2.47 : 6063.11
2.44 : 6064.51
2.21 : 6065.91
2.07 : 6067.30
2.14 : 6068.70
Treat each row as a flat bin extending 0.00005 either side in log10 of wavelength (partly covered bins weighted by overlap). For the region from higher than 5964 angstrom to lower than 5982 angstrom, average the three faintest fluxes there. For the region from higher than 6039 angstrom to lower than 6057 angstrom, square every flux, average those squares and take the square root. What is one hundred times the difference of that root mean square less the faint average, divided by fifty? 2.37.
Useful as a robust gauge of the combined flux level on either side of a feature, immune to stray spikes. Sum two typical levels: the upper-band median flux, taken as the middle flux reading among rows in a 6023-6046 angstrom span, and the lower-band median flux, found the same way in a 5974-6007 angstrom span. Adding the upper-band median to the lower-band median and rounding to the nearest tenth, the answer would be 4.4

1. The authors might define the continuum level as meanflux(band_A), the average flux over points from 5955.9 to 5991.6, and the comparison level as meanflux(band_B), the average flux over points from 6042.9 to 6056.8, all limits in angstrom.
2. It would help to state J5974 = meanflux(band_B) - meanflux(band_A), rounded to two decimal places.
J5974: 0.73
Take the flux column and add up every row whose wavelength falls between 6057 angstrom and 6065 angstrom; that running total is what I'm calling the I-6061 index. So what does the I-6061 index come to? 15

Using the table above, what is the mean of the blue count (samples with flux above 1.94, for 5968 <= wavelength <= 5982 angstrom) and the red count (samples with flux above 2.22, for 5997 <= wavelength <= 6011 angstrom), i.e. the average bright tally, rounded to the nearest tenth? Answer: 1.5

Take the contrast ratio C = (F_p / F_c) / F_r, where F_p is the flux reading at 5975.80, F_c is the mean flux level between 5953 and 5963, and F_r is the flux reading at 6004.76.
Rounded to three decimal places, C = 0.377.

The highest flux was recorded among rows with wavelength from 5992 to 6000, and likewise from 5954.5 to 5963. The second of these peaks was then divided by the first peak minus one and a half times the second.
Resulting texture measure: -1.8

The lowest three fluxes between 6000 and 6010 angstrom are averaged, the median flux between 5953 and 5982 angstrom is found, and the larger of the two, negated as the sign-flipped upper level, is -2.05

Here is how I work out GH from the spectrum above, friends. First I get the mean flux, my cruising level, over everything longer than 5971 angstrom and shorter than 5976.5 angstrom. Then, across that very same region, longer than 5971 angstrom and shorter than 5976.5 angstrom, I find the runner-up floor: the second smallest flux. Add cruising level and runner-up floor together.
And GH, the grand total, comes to 2.70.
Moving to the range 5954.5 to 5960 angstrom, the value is 3.51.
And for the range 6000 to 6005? 4.13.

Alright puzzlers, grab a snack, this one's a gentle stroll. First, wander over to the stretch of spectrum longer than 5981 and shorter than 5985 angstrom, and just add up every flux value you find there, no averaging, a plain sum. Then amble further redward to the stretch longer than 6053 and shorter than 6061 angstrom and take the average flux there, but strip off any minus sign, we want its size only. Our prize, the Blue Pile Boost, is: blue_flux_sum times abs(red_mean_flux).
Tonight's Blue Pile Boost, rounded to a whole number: 14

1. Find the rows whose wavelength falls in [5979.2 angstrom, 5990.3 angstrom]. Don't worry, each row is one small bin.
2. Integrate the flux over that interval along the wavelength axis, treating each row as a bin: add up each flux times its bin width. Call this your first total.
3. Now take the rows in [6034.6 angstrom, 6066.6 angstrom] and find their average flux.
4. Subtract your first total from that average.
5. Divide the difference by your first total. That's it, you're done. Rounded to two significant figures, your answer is -0.89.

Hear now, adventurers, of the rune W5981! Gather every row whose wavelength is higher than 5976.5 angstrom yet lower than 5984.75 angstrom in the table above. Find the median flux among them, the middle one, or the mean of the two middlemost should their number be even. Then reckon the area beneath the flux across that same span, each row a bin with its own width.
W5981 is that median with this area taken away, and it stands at -12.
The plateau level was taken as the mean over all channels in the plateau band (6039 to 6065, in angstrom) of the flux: 2.39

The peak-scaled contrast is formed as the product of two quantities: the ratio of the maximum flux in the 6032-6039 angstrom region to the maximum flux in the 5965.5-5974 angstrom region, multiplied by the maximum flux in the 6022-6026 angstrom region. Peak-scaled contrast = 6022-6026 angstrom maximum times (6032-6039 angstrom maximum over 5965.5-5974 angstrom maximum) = 3.95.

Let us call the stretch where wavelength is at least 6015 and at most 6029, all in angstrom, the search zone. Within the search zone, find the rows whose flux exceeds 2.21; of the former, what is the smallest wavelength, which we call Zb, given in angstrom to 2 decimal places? 6017.22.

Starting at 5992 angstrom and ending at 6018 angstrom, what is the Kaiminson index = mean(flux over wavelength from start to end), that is 2.11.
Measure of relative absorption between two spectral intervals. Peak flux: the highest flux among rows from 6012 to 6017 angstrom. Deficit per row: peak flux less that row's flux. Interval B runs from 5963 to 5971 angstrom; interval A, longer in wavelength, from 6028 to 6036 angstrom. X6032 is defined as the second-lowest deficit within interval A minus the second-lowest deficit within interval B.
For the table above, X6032 -0.84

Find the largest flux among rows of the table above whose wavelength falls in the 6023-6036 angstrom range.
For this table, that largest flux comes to 2.43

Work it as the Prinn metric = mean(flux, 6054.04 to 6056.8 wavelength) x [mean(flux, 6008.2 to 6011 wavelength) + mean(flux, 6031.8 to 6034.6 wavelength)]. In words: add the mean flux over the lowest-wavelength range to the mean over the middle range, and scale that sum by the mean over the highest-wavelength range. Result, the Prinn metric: 10.9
